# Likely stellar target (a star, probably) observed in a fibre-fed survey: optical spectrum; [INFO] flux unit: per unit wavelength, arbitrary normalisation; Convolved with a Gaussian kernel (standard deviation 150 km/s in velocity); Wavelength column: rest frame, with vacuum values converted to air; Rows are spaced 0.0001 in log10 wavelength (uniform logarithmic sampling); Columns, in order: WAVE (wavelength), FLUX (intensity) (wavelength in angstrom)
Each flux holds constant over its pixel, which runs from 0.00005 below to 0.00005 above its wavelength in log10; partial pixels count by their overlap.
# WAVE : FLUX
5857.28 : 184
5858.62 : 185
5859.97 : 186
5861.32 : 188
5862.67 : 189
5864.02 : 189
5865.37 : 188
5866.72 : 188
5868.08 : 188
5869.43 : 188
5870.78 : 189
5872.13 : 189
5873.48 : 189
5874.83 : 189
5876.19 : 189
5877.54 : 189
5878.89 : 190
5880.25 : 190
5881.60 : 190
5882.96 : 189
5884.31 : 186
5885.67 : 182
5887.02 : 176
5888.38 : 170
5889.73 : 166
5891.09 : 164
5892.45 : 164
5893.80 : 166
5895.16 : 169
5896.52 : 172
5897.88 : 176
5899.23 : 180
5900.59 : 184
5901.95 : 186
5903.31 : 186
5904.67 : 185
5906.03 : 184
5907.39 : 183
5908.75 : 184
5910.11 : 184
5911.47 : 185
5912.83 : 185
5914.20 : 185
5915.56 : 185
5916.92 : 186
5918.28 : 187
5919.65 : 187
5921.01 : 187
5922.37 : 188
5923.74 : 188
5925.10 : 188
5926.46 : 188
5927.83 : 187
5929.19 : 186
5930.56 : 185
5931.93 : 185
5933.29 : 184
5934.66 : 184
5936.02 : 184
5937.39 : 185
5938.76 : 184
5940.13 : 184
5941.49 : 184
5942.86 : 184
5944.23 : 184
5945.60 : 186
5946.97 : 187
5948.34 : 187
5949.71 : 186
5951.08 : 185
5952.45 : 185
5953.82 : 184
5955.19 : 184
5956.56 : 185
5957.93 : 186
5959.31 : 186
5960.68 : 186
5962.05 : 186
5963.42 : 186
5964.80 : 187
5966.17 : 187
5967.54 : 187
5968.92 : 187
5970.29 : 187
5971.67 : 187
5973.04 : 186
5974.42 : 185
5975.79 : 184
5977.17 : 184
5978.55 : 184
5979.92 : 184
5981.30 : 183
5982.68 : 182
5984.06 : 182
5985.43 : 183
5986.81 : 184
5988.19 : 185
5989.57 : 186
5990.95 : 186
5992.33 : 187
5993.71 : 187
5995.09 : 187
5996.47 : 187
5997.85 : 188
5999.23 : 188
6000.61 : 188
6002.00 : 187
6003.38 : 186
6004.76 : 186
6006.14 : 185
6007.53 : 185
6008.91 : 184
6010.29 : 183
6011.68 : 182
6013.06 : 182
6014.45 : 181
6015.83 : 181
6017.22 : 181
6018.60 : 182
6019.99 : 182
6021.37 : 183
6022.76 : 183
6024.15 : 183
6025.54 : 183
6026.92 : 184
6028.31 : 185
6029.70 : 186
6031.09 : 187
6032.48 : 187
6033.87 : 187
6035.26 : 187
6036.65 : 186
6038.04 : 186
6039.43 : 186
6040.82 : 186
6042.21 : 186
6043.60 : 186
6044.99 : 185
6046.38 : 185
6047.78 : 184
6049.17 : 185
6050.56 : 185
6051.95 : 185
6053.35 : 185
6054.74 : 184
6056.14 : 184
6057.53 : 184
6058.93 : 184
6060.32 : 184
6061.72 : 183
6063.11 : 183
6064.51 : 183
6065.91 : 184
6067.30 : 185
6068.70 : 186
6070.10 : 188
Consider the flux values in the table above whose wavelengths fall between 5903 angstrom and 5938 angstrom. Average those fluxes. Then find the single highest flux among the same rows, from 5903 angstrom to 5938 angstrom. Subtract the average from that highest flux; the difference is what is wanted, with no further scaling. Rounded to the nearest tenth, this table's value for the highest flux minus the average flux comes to 2.4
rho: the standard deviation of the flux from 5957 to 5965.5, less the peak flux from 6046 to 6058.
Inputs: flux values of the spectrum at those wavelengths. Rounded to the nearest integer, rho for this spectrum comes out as -185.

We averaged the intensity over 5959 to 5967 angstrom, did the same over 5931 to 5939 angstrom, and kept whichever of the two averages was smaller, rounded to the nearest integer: 184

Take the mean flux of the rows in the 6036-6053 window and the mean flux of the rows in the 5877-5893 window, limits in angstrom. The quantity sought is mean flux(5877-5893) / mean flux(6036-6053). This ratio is 0.97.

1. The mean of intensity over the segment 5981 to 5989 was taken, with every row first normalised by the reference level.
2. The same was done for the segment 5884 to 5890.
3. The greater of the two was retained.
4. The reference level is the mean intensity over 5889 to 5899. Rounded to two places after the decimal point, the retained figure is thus 1.09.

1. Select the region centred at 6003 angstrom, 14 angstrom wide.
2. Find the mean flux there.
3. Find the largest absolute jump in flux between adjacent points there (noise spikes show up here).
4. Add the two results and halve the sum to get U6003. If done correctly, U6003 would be 93.7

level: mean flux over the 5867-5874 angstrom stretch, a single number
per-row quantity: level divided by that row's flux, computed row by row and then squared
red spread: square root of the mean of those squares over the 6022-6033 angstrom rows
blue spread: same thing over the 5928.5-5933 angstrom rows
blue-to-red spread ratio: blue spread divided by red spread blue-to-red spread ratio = 1.00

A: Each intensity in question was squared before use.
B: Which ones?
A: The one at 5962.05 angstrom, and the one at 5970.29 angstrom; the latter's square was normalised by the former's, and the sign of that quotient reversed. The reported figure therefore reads -1.01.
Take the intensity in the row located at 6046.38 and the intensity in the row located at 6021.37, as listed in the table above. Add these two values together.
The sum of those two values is 368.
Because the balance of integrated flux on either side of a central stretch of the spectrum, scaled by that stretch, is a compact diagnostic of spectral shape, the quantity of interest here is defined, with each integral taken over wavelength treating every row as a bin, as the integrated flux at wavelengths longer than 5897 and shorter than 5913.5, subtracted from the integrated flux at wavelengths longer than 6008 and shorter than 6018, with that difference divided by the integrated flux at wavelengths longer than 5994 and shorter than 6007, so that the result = -0.5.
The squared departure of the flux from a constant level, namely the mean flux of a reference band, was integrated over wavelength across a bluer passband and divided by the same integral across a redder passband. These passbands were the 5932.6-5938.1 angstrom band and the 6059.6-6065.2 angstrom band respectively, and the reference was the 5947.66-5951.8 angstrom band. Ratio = 0.41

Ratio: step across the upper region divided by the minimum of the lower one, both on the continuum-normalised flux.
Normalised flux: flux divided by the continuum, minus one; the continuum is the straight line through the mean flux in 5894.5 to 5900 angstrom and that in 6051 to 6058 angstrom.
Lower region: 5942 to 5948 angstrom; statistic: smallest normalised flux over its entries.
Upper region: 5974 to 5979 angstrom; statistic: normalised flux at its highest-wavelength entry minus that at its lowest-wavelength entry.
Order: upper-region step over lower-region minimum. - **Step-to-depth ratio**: -0.19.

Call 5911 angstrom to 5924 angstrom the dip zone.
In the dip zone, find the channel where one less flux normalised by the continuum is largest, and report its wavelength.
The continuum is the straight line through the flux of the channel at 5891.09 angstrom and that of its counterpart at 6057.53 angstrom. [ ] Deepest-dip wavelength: 5915.56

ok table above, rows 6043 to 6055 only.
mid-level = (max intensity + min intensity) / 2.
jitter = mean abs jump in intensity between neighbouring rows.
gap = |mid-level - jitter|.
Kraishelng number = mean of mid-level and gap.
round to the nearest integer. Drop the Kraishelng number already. 185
